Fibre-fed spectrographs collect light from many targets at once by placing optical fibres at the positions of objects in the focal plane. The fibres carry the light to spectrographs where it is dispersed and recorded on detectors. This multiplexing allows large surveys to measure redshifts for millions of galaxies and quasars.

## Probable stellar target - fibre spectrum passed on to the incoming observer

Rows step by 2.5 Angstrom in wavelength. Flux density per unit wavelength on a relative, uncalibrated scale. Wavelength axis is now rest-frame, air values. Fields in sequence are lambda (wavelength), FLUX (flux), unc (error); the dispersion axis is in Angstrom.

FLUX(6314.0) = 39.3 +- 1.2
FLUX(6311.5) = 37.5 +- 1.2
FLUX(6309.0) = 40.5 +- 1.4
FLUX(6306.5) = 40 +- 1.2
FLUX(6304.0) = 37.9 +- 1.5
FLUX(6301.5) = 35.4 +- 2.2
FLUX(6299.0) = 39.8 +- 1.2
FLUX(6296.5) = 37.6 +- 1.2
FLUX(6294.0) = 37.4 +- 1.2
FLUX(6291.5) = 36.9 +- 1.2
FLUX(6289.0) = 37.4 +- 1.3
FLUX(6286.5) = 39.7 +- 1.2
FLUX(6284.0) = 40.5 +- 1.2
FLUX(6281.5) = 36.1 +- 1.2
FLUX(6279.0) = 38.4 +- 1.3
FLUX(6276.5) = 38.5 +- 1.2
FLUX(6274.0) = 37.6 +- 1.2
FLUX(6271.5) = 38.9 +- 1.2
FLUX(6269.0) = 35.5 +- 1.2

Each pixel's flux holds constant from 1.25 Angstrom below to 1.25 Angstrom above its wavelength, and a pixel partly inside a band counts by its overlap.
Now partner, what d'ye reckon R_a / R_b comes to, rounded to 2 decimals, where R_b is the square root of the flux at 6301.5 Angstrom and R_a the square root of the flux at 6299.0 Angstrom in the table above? 1.06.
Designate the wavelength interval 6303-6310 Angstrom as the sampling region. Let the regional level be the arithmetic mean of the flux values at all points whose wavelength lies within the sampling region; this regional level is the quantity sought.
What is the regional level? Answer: 39.5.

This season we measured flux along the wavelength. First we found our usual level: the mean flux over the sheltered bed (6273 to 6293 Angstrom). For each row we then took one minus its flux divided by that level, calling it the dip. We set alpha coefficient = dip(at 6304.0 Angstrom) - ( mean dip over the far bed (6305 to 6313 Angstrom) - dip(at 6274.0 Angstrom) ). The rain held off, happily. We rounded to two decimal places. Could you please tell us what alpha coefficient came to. 0.05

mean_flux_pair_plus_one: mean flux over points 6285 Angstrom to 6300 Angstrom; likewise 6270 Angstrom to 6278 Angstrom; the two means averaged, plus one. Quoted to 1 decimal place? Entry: 39.2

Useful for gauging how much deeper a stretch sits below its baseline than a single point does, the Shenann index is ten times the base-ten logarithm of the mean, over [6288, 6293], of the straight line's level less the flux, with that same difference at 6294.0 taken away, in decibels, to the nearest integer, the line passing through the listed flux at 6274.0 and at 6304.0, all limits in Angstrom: -7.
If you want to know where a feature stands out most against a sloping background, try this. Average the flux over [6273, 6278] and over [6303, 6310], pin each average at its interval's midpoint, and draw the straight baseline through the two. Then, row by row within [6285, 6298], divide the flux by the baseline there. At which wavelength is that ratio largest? 6286.5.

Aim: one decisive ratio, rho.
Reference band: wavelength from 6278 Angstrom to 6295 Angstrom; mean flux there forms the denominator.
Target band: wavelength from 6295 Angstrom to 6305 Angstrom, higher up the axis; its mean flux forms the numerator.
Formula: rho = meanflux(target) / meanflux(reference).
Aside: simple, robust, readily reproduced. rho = 0.99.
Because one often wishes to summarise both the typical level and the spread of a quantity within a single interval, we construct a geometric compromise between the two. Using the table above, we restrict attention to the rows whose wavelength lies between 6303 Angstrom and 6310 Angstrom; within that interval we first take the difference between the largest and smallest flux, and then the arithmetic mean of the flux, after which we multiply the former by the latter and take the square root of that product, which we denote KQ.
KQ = 10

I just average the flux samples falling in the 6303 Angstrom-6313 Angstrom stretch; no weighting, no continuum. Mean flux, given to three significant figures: 39.0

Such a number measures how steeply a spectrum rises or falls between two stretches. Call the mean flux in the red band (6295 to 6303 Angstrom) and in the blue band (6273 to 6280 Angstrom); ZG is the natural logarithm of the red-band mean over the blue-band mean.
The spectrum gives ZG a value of -0.015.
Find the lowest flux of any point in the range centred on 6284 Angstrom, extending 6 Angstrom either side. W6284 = 36.1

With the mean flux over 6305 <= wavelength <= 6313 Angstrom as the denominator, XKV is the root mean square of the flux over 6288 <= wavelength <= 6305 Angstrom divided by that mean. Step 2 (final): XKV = 0.95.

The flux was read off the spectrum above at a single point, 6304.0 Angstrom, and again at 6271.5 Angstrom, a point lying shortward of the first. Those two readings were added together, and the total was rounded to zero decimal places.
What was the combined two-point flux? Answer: 77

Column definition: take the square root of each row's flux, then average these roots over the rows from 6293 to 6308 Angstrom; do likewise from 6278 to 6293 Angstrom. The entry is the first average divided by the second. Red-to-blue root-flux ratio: 1.00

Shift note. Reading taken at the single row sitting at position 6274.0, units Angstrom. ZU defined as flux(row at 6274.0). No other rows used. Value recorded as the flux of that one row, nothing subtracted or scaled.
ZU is 37.6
